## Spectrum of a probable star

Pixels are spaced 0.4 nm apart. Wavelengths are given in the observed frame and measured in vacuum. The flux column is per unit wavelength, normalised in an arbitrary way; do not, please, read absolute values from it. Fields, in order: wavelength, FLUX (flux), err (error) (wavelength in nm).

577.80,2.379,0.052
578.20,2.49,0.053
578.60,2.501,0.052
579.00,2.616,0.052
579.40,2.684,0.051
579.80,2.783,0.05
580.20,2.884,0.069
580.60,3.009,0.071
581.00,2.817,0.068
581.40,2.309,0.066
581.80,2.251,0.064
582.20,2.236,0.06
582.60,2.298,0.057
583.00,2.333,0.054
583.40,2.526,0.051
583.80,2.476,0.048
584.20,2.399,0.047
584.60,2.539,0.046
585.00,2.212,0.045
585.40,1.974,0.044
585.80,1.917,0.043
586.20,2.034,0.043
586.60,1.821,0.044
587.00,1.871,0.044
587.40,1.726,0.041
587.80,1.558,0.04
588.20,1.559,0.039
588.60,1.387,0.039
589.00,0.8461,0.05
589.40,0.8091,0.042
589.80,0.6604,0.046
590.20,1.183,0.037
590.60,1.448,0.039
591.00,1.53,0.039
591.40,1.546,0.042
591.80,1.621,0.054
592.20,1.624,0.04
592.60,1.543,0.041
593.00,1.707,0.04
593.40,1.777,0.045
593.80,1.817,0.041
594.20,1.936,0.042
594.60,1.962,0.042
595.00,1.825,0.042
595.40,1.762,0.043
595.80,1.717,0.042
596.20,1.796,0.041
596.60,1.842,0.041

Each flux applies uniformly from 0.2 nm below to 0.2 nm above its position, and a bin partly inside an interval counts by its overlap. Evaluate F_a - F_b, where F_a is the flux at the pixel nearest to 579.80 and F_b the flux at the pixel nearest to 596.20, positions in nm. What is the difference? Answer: 1.0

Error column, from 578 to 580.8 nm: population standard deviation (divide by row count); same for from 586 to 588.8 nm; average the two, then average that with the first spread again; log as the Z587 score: 0.007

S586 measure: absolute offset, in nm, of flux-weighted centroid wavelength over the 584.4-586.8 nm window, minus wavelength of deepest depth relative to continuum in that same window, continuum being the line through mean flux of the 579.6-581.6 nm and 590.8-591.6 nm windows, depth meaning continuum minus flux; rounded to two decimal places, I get 1.07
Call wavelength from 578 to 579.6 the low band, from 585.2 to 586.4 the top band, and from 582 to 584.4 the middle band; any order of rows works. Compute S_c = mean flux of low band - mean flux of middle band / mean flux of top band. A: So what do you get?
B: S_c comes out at 1.37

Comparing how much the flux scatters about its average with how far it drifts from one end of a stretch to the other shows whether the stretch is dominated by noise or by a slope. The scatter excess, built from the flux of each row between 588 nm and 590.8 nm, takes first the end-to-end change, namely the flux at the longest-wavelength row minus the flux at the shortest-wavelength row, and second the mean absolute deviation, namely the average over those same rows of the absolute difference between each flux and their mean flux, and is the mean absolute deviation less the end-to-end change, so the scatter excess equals 0.4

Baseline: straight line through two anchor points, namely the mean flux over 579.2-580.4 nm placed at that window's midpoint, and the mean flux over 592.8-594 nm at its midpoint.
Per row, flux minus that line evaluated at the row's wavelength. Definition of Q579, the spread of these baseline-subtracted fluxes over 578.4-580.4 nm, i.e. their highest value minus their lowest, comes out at 0.5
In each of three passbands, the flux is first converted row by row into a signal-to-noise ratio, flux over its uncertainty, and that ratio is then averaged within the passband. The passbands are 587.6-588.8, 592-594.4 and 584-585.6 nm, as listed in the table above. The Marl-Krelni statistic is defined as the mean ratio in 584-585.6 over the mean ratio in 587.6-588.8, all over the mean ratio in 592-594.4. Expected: 0.031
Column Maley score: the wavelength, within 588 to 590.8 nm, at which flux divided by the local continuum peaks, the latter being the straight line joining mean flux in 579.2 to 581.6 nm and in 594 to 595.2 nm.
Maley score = 588.20 nm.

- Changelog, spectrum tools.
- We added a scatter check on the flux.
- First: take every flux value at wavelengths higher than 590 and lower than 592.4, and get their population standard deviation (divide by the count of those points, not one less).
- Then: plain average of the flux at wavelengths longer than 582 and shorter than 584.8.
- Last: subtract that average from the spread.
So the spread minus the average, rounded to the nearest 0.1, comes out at -2.3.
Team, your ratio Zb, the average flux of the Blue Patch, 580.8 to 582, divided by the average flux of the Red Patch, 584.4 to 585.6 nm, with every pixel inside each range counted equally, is 1.1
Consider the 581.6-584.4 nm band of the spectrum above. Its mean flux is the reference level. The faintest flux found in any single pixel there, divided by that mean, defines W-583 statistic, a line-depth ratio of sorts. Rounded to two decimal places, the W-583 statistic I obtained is 0.95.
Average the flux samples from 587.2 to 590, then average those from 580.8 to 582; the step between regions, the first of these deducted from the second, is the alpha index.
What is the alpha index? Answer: 1.2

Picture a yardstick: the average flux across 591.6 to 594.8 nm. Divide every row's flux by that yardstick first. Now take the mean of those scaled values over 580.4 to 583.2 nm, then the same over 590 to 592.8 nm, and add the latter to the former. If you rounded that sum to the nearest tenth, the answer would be 2.3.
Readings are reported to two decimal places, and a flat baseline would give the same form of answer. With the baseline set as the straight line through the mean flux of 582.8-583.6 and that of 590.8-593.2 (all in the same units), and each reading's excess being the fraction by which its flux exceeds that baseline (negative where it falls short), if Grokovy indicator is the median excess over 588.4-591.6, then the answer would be -0.30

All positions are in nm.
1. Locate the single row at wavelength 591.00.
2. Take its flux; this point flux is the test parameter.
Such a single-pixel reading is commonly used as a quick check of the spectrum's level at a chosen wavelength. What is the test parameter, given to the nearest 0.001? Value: 1.530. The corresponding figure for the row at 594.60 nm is 1.962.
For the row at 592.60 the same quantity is 1.543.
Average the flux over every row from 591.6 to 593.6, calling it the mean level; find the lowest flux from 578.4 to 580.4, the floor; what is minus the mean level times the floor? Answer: -4.1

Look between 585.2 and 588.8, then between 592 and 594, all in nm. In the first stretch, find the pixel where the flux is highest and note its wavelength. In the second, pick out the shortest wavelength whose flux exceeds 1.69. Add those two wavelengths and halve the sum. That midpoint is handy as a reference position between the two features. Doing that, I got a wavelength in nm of 589.60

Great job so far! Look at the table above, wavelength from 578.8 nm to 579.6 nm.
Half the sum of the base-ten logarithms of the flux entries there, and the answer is 0.42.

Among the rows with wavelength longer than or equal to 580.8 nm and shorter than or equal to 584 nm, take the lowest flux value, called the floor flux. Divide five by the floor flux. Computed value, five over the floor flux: 2.2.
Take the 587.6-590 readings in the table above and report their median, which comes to 1.1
